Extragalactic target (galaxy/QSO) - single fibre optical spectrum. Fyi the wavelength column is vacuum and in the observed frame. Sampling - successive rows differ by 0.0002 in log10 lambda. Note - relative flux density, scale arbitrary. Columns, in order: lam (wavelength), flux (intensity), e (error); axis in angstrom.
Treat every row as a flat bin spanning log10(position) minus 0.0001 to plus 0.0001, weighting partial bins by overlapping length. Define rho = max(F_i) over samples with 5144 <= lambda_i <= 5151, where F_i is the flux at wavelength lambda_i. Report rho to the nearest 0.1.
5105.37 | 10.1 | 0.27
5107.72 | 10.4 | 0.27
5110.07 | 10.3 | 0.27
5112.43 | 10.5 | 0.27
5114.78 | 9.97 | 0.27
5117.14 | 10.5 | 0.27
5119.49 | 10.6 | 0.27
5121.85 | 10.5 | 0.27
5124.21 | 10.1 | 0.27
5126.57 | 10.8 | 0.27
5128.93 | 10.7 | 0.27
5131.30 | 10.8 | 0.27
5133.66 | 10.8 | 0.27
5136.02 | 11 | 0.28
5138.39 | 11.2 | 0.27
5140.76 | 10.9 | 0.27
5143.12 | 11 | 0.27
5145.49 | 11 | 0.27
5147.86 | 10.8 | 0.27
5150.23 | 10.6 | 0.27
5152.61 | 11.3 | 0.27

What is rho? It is 11.0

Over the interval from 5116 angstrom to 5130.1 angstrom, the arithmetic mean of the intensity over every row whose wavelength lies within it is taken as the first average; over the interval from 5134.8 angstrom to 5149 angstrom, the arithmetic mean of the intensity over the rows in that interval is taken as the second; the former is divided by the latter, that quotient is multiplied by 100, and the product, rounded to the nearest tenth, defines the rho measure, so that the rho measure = 95.9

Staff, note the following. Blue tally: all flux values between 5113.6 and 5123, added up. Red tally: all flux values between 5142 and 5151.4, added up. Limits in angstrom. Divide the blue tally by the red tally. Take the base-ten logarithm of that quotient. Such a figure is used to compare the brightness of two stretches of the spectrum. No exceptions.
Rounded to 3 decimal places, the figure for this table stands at -0.019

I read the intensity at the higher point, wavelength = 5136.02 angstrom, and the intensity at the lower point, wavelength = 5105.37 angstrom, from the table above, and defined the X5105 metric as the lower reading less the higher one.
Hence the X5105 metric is -0.9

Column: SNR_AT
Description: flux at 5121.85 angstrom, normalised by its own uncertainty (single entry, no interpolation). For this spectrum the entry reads 38.9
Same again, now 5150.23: 39.3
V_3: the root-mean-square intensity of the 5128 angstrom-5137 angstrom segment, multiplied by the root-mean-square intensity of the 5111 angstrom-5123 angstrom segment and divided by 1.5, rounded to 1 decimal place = 75.2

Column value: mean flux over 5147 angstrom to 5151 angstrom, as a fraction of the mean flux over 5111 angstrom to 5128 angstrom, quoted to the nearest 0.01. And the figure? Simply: 1.03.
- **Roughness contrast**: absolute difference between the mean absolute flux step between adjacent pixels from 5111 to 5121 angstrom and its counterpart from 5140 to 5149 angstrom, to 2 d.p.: 0.29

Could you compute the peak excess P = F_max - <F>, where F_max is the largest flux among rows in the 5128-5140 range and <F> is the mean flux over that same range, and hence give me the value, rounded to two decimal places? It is 0.30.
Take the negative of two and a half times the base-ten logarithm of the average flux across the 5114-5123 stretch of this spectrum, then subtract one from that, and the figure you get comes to -3.54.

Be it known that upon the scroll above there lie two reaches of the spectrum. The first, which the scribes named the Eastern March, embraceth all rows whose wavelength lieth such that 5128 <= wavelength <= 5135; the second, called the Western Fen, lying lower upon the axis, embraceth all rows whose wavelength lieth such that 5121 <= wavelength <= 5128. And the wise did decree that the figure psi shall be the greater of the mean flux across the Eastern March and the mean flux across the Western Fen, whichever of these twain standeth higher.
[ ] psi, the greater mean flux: 10.8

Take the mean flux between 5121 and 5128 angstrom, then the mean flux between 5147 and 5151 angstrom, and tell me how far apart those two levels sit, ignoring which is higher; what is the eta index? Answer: 0.23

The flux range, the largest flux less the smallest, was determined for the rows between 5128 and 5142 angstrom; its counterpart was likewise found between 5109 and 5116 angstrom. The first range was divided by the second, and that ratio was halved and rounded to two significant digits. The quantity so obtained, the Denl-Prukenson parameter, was 0.47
